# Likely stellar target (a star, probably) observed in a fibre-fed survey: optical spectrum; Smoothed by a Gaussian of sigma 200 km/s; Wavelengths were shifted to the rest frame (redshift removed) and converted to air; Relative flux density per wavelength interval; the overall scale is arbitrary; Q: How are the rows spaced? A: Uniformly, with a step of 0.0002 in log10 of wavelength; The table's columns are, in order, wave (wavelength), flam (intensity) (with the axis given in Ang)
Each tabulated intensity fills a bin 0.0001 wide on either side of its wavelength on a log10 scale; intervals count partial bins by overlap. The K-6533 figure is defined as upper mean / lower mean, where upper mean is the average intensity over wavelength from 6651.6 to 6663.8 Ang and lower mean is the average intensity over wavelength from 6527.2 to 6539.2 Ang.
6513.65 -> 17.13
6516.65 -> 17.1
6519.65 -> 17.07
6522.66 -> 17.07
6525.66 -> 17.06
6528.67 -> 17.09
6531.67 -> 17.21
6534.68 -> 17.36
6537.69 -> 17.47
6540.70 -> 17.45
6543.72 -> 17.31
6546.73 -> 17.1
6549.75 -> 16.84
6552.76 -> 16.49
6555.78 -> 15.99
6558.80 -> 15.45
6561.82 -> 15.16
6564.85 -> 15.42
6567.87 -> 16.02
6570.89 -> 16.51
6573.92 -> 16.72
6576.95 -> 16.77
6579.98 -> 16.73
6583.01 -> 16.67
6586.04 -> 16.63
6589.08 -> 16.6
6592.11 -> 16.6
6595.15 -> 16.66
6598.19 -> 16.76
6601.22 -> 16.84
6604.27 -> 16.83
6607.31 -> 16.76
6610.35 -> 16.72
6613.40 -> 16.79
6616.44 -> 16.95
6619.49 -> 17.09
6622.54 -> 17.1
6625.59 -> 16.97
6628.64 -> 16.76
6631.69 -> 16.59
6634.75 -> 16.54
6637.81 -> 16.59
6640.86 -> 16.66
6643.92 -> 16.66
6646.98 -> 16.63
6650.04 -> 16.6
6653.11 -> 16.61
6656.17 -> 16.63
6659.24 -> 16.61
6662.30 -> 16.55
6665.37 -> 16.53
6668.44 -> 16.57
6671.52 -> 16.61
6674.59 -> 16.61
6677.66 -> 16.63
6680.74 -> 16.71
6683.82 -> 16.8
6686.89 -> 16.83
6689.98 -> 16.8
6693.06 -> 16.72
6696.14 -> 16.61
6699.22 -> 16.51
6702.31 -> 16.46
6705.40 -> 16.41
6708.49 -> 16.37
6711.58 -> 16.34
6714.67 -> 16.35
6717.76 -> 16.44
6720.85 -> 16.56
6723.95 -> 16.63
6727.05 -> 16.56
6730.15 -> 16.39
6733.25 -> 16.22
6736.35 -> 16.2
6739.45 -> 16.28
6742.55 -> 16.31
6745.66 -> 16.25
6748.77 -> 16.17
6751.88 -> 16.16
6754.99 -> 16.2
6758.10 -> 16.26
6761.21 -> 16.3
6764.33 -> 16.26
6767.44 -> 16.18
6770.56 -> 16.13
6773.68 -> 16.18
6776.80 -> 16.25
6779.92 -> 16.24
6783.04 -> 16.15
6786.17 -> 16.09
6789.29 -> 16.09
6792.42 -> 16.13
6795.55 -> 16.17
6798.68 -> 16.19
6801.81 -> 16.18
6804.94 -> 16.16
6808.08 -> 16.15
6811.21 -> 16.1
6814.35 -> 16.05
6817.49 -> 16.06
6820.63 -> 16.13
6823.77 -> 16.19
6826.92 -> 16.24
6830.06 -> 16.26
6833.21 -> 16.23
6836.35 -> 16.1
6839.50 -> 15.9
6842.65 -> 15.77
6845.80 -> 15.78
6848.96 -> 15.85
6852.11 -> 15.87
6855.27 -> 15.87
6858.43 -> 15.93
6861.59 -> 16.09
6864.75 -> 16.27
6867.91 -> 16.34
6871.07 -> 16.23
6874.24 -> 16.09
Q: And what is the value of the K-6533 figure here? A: 0.961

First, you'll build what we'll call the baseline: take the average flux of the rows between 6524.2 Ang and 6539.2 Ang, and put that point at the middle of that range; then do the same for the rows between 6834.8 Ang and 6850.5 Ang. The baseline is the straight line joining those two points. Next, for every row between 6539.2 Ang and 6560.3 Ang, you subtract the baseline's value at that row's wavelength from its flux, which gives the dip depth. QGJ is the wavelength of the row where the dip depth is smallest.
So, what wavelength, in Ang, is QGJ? 6558.80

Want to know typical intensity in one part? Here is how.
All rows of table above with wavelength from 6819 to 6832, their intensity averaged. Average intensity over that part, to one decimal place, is 16.2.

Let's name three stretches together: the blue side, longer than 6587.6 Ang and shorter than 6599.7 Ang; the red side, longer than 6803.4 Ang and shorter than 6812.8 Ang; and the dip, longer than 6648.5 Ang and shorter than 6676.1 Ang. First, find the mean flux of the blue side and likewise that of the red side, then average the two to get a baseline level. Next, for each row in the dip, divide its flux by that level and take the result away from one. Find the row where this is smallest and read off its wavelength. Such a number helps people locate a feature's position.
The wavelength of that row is 6656.17 Ang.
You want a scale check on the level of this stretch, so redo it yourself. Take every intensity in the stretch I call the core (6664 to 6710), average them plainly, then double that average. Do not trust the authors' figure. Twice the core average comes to 33.2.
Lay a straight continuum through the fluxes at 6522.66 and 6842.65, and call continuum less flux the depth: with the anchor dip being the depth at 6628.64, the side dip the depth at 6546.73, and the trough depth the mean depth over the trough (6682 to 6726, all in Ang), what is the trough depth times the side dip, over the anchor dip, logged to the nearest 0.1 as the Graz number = -0.2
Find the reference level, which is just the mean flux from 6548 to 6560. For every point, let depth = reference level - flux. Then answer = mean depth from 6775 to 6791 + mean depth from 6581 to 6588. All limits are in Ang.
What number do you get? -0.4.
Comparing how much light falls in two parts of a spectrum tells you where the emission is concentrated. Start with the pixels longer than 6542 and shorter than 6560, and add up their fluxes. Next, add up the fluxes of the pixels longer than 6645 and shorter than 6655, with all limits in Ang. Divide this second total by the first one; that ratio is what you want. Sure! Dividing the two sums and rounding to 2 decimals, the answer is 0.50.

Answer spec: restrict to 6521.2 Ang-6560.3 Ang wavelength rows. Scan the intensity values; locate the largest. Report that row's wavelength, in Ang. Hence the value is 6537.69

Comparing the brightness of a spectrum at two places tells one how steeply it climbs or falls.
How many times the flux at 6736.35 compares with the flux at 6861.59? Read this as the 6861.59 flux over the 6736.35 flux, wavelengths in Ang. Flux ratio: 0.99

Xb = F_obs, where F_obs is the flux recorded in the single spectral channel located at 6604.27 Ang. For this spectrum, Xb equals 16.83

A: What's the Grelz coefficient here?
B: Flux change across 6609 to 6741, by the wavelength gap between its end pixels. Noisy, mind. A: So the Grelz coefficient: -0.003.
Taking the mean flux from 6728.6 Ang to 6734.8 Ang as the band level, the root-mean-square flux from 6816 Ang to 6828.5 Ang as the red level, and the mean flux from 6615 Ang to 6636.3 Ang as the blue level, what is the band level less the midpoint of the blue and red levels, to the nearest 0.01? -0.20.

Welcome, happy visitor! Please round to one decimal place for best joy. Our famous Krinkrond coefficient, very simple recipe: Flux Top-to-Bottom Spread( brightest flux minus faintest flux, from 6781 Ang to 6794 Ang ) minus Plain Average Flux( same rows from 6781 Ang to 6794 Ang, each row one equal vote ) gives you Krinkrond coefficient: -16.1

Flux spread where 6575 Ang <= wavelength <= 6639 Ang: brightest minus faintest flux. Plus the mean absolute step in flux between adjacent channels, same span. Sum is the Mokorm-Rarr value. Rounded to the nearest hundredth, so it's 0.64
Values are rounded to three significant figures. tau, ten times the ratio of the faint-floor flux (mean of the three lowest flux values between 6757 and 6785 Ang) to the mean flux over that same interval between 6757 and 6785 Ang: 9.96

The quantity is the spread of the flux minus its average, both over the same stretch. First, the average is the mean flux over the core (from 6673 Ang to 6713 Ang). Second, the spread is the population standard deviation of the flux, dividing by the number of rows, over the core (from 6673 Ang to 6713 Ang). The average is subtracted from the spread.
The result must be -16.4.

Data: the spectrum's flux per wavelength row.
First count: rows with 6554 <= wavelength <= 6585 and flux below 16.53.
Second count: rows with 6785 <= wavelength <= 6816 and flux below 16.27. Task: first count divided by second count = 0.6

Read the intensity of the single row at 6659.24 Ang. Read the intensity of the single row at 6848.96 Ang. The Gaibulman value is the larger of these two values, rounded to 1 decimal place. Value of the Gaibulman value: 16.6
